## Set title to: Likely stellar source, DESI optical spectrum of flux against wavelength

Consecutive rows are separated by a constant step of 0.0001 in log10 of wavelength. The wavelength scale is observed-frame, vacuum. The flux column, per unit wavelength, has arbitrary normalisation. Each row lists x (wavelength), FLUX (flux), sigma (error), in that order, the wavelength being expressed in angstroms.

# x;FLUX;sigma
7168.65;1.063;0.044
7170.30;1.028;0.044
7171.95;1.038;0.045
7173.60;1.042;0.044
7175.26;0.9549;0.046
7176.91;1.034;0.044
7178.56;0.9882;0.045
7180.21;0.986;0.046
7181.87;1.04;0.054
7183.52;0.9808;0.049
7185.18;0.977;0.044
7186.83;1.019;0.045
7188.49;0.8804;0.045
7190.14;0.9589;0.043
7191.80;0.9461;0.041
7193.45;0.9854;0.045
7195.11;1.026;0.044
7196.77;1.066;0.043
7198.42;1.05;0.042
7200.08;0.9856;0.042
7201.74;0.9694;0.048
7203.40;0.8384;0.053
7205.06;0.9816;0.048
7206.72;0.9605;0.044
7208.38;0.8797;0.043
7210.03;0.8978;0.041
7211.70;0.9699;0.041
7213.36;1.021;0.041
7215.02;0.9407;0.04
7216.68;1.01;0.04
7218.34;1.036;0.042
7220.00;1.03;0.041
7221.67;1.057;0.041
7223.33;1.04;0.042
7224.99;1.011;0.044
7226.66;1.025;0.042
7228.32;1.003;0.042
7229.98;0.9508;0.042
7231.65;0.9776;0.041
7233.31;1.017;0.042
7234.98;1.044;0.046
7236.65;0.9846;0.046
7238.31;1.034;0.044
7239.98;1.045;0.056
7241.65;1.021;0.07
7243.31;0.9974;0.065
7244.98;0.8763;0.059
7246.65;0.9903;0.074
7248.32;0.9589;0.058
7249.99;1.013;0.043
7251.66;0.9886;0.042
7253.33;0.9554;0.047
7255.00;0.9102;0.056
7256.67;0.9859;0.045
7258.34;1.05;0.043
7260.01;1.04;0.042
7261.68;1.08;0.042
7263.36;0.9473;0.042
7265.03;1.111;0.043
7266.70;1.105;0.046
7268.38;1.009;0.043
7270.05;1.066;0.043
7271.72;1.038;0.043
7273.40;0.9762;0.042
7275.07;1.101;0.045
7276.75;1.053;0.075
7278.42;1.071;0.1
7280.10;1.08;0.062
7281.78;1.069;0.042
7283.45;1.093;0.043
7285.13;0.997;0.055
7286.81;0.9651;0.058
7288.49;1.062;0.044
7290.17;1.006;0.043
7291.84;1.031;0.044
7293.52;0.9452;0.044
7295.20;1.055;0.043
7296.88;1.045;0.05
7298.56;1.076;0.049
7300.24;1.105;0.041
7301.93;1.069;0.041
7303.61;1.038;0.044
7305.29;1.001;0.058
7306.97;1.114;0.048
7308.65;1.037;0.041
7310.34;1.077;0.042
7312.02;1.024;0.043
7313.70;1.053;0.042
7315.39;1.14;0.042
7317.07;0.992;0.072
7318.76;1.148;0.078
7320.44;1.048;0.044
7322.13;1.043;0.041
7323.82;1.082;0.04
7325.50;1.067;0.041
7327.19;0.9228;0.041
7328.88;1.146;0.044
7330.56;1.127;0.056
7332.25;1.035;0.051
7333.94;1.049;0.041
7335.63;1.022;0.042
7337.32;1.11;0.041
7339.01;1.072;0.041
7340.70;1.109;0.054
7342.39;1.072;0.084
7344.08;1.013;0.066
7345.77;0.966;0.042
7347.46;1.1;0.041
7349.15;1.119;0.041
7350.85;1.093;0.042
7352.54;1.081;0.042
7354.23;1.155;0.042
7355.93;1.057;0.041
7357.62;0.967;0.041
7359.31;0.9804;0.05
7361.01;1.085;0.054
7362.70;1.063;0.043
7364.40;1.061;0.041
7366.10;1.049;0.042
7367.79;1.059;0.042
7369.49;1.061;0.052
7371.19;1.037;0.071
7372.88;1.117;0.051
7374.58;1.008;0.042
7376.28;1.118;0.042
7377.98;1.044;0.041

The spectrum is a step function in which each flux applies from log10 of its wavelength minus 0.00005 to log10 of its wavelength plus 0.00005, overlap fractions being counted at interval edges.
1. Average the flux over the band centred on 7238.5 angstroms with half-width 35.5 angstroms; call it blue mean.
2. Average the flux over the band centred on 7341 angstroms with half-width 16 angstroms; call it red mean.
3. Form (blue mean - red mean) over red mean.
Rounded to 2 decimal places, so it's -0.07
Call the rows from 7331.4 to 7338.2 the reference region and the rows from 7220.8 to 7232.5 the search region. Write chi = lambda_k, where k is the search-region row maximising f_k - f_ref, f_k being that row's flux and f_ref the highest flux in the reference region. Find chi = 7221.67 angstroms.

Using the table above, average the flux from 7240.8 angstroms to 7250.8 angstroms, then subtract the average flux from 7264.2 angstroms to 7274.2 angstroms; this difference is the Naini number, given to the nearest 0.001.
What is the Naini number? -0.075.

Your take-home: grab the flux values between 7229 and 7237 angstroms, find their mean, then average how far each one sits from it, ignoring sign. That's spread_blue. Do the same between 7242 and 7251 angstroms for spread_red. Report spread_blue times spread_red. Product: 0.0011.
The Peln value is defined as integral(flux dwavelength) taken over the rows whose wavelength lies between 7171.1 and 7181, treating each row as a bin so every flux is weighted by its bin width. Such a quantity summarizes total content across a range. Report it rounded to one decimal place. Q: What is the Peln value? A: 10.0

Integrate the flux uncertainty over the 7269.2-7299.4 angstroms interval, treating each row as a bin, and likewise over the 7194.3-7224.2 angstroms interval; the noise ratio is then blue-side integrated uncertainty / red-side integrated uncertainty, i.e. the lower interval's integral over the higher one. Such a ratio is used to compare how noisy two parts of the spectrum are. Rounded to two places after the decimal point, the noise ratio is 0.83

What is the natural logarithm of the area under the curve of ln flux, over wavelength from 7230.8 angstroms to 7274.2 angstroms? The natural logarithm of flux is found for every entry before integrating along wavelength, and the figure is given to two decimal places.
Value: -1.18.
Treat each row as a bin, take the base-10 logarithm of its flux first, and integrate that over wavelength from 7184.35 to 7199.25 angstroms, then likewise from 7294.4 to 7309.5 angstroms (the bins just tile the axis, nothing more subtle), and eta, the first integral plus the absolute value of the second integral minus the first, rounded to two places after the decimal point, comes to 0.38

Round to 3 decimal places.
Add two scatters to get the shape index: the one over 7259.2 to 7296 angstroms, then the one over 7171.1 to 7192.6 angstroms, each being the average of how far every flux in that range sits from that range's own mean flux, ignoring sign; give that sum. 0.077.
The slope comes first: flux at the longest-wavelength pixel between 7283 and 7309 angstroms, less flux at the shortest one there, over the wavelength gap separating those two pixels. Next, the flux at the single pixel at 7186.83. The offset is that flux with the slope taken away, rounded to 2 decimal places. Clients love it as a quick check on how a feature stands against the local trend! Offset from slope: 1.02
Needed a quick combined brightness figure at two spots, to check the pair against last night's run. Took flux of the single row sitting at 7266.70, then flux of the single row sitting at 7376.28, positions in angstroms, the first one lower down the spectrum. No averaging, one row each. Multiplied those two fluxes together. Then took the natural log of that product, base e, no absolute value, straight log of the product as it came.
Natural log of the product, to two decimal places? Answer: 0.21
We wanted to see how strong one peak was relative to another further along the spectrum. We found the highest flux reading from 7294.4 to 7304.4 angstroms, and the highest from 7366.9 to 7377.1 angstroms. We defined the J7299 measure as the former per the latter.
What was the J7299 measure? 0.99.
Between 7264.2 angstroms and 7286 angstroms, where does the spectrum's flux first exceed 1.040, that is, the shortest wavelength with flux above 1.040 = 7265.03 angstroms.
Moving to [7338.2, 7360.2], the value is 7339.01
